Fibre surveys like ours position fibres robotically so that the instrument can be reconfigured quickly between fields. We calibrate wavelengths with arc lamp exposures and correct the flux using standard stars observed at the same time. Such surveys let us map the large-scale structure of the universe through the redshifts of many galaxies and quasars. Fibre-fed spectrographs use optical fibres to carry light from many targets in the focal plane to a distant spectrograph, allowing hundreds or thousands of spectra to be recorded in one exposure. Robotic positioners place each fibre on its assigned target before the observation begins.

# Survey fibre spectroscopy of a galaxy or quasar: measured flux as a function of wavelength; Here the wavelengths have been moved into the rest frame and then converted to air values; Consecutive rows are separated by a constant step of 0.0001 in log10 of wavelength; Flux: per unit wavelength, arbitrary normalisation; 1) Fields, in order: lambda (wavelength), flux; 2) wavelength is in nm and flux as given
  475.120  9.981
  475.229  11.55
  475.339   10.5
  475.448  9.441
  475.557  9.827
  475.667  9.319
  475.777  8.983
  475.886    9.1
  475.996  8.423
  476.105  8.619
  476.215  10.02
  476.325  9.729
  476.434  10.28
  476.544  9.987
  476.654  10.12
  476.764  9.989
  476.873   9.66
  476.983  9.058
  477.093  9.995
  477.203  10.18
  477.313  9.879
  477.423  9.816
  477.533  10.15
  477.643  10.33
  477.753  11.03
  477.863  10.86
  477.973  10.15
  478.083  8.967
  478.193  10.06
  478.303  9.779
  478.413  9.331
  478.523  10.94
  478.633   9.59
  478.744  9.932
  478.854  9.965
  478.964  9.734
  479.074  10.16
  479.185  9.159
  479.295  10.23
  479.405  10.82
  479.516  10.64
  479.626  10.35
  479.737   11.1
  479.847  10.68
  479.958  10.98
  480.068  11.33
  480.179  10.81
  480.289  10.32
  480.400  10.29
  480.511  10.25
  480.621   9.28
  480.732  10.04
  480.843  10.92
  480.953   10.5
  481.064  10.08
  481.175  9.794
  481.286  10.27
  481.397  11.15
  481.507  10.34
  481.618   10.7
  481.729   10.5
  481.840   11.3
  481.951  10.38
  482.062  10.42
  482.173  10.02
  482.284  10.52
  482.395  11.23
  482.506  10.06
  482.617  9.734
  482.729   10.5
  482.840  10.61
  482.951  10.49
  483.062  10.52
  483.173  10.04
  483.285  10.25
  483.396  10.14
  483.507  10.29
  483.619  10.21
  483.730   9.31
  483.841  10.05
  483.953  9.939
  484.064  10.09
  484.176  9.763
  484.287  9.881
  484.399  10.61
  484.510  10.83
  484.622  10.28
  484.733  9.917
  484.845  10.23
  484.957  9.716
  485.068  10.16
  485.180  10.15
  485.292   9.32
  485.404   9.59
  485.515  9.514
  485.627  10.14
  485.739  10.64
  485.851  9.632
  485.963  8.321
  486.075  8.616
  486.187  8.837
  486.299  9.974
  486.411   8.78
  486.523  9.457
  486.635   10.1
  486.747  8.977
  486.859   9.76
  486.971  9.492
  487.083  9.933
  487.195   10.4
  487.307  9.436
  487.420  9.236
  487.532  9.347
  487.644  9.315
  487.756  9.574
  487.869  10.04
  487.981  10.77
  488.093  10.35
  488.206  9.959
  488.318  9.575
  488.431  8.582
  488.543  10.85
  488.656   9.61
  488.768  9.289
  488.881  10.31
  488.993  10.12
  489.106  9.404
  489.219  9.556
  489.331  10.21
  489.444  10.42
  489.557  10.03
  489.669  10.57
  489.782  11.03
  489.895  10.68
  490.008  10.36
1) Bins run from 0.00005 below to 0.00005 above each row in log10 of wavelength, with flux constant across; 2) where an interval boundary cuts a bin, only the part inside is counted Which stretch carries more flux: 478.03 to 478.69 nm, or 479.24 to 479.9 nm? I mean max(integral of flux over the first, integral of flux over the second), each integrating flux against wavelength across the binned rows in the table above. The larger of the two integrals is 7.0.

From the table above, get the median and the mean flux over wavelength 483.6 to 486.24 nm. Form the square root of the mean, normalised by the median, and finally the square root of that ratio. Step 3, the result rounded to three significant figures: 0.562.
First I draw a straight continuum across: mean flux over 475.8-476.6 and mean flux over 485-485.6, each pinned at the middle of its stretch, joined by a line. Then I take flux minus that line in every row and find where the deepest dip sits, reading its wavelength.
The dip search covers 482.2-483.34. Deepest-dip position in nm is 482.617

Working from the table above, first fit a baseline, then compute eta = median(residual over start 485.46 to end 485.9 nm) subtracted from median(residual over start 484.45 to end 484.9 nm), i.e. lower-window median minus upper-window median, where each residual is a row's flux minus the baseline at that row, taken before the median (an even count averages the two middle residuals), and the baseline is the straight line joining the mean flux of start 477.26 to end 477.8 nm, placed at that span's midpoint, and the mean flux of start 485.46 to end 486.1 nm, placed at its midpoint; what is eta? 0.28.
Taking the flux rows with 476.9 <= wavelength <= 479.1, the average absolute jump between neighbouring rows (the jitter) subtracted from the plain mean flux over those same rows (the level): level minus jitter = 9.4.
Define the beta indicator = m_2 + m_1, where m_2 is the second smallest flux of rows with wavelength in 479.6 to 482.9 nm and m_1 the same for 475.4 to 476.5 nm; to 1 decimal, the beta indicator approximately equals 18.4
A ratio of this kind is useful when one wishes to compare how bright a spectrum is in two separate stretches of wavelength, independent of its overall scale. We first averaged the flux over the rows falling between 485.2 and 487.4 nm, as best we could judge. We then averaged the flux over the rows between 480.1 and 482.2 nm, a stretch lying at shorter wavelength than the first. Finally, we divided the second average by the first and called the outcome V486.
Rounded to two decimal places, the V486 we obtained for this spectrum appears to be 1.09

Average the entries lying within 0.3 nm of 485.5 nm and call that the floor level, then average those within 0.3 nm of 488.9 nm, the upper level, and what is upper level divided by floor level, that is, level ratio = 0.99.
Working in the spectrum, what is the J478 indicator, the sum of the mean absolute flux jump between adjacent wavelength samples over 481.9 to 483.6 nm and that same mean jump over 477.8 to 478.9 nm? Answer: 1.15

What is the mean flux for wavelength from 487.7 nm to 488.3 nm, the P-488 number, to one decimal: 10.1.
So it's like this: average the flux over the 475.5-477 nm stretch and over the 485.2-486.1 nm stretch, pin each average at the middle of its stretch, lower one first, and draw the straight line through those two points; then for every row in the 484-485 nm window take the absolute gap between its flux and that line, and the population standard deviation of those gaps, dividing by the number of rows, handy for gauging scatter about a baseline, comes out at 0.360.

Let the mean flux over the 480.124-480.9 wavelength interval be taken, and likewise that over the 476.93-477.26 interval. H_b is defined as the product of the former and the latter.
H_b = 100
